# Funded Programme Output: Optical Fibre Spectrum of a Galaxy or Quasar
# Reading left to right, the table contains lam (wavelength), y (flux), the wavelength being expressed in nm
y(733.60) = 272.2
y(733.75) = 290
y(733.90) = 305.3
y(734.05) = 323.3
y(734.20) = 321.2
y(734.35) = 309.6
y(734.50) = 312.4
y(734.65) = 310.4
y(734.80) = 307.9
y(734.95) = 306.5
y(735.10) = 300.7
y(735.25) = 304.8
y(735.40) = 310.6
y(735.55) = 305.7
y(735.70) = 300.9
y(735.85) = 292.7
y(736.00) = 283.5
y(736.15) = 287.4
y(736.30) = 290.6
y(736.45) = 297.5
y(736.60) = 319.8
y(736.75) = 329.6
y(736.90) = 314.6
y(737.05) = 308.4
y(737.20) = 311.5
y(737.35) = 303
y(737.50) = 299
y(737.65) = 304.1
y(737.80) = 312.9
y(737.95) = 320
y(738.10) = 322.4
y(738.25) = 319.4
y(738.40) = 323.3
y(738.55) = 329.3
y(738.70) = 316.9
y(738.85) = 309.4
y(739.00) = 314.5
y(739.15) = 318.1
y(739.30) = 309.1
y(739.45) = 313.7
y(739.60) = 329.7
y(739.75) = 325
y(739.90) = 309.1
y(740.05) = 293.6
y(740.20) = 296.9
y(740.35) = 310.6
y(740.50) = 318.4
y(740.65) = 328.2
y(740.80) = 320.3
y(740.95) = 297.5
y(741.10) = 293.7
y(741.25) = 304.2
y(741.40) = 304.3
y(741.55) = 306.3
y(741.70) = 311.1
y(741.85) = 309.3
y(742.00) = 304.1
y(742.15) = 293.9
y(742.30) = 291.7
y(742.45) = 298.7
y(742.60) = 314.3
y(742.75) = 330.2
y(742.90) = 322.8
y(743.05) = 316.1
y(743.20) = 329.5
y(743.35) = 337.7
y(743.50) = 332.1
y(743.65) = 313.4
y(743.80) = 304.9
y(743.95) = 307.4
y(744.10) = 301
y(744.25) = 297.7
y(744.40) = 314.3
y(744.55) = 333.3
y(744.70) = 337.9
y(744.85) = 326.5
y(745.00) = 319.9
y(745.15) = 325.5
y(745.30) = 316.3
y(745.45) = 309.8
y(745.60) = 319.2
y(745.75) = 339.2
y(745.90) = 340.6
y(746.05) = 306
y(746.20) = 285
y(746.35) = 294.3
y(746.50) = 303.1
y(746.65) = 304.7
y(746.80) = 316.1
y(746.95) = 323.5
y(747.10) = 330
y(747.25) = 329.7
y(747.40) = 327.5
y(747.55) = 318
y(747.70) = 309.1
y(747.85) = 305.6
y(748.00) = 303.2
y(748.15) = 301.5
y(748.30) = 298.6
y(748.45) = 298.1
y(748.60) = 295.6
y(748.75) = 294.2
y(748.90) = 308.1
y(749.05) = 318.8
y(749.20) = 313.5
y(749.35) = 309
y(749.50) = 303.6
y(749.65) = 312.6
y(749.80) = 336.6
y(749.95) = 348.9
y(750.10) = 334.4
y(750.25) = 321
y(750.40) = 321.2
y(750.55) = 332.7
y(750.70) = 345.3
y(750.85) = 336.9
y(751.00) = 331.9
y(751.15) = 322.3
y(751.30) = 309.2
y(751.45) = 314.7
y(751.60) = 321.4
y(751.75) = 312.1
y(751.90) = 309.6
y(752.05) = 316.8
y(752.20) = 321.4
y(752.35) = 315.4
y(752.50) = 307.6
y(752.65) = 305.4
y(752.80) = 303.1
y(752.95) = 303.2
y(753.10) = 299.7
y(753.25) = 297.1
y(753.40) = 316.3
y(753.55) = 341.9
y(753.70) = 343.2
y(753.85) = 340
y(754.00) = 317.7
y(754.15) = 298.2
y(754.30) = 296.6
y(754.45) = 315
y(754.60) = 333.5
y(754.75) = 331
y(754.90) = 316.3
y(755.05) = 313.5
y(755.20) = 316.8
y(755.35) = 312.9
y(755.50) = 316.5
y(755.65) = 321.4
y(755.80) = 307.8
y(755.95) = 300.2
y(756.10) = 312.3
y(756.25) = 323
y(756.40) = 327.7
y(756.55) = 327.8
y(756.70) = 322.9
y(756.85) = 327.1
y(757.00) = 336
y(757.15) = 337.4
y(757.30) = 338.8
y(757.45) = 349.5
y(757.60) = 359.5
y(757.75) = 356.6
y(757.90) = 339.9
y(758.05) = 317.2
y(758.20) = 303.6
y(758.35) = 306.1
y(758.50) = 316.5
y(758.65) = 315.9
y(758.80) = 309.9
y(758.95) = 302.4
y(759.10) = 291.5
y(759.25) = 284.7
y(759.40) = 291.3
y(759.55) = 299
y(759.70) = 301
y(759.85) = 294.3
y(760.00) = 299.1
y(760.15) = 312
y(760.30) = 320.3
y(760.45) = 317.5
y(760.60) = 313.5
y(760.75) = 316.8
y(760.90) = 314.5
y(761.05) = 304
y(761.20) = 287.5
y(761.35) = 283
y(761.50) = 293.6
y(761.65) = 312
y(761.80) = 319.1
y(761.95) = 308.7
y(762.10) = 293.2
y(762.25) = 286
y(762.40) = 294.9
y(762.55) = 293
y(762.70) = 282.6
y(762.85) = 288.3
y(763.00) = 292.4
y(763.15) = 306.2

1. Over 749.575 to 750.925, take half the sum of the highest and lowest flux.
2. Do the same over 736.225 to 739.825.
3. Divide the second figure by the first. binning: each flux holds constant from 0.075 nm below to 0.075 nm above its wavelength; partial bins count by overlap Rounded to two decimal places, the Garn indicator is 0.94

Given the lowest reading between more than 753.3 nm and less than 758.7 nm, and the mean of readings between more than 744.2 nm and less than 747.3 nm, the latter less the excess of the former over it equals 339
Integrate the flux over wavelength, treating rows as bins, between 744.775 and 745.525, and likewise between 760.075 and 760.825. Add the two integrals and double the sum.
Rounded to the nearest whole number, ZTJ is 953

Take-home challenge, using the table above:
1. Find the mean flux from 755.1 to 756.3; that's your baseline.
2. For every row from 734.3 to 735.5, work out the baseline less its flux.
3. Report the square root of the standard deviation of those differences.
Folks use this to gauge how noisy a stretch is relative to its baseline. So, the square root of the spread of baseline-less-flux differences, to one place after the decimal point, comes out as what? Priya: 1.9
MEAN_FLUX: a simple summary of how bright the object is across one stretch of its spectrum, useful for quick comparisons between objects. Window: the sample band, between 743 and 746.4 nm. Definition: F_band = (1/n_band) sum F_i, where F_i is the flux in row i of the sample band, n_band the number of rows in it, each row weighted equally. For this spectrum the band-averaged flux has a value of 318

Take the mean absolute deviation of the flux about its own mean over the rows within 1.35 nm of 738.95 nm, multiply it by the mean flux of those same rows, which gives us 2463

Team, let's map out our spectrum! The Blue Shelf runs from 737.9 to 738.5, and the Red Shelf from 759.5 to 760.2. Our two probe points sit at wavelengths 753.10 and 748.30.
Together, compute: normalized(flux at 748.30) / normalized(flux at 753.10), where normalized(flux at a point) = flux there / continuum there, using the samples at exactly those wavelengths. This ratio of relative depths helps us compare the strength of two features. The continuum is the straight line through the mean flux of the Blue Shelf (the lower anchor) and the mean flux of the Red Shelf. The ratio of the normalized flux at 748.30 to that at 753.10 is 0.98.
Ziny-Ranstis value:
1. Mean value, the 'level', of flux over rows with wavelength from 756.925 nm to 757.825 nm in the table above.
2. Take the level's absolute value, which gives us 346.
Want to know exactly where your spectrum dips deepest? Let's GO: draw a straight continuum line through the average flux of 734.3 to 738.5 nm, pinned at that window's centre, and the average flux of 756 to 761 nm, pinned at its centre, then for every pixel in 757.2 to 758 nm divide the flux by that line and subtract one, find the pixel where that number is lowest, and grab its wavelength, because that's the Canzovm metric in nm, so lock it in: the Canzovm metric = 757.30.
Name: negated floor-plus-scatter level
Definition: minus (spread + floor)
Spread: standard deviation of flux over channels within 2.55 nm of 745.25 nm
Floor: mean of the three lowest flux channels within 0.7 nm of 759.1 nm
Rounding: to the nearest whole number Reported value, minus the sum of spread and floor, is -303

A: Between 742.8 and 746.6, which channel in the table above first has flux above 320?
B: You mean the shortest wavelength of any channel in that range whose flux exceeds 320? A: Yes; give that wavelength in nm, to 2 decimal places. 742.90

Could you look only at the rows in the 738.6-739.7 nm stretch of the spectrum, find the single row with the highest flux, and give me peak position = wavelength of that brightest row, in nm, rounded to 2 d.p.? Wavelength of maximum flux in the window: 739.60 nm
